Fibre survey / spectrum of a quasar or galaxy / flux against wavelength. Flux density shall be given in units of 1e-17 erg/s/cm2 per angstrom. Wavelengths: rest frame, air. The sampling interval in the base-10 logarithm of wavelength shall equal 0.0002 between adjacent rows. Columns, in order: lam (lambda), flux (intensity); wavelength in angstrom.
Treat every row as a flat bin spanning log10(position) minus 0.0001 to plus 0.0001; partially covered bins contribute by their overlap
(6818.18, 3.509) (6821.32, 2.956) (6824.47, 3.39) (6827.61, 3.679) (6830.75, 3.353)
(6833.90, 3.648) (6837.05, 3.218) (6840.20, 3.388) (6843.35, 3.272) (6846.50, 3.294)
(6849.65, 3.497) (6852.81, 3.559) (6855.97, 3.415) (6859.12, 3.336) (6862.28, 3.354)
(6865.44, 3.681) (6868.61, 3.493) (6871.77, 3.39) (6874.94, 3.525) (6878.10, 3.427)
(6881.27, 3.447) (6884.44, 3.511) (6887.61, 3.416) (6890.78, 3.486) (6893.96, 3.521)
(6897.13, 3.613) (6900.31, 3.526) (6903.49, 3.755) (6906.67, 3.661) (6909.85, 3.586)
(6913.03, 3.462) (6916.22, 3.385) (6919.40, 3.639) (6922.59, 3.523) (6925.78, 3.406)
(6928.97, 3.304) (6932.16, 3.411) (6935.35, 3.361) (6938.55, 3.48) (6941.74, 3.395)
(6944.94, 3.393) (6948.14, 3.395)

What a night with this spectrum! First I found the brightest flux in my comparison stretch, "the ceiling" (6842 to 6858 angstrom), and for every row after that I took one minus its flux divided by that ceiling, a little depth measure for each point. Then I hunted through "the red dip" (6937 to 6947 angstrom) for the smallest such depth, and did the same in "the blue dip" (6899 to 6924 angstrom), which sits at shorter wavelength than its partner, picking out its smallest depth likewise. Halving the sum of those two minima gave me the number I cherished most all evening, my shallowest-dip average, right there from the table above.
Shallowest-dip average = -0.016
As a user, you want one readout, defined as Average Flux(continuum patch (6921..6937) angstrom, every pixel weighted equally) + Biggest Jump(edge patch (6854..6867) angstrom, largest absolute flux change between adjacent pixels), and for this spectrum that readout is 3.73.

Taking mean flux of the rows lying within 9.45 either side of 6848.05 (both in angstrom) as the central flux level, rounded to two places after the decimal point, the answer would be 3.40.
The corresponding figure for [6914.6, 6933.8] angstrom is 3.44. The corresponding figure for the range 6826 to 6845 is 3.43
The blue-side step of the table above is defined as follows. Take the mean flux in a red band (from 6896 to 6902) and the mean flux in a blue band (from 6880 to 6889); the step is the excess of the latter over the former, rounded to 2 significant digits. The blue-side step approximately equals -0.11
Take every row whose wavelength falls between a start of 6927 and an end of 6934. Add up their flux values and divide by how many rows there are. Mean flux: 3.36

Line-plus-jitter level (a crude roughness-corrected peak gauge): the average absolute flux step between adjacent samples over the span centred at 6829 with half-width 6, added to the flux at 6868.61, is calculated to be 3.80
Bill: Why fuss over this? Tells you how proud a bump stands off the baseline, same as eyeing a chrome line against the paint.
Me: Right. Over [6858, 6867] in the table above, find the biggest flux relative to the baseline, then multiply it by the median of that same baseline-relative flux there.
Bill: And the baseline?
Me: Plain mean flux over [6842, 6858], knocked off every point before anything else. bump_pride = -0.01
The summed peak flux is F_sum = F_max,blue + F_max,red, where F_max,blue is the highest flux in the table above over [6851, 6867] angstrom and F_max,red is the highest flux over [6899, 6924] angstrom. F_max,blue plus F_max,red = 7.44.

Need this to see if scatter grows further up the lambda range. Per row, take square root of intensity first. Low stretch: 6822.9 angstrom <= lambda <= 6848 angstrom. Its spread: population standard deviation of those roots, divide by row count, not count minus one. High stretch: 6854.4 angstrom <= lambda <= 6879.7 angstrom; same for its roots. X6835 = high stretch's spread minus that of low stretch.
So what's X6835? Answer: -0.015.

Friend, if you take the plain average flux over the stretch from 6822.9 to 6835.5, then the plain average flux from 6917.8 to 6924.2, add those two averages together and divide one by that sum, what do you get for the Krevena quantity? 0.141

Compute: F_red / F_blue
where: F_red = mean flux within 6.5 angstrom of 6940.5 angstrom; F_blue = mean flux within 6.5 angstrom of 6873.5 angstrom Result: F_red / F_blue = 0.99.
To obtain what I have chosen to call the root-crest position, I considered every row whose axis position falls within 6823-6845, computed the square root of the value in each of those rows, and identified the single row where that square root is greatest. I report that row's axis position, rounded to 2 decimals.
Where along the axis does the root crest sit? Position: 6827.61 angstrom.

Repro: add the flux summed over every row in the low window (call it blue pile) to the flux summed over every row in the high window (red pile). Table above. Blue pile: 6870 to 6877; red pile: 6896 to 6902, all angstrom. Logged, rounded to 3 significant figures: 14.1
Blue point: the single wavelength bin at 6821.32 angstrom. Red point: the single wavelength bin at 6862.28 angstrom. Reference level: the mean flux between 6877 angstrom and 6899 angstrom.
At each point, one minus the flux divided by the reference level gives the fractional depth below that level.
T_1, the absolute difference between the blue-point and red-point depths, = 0.11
